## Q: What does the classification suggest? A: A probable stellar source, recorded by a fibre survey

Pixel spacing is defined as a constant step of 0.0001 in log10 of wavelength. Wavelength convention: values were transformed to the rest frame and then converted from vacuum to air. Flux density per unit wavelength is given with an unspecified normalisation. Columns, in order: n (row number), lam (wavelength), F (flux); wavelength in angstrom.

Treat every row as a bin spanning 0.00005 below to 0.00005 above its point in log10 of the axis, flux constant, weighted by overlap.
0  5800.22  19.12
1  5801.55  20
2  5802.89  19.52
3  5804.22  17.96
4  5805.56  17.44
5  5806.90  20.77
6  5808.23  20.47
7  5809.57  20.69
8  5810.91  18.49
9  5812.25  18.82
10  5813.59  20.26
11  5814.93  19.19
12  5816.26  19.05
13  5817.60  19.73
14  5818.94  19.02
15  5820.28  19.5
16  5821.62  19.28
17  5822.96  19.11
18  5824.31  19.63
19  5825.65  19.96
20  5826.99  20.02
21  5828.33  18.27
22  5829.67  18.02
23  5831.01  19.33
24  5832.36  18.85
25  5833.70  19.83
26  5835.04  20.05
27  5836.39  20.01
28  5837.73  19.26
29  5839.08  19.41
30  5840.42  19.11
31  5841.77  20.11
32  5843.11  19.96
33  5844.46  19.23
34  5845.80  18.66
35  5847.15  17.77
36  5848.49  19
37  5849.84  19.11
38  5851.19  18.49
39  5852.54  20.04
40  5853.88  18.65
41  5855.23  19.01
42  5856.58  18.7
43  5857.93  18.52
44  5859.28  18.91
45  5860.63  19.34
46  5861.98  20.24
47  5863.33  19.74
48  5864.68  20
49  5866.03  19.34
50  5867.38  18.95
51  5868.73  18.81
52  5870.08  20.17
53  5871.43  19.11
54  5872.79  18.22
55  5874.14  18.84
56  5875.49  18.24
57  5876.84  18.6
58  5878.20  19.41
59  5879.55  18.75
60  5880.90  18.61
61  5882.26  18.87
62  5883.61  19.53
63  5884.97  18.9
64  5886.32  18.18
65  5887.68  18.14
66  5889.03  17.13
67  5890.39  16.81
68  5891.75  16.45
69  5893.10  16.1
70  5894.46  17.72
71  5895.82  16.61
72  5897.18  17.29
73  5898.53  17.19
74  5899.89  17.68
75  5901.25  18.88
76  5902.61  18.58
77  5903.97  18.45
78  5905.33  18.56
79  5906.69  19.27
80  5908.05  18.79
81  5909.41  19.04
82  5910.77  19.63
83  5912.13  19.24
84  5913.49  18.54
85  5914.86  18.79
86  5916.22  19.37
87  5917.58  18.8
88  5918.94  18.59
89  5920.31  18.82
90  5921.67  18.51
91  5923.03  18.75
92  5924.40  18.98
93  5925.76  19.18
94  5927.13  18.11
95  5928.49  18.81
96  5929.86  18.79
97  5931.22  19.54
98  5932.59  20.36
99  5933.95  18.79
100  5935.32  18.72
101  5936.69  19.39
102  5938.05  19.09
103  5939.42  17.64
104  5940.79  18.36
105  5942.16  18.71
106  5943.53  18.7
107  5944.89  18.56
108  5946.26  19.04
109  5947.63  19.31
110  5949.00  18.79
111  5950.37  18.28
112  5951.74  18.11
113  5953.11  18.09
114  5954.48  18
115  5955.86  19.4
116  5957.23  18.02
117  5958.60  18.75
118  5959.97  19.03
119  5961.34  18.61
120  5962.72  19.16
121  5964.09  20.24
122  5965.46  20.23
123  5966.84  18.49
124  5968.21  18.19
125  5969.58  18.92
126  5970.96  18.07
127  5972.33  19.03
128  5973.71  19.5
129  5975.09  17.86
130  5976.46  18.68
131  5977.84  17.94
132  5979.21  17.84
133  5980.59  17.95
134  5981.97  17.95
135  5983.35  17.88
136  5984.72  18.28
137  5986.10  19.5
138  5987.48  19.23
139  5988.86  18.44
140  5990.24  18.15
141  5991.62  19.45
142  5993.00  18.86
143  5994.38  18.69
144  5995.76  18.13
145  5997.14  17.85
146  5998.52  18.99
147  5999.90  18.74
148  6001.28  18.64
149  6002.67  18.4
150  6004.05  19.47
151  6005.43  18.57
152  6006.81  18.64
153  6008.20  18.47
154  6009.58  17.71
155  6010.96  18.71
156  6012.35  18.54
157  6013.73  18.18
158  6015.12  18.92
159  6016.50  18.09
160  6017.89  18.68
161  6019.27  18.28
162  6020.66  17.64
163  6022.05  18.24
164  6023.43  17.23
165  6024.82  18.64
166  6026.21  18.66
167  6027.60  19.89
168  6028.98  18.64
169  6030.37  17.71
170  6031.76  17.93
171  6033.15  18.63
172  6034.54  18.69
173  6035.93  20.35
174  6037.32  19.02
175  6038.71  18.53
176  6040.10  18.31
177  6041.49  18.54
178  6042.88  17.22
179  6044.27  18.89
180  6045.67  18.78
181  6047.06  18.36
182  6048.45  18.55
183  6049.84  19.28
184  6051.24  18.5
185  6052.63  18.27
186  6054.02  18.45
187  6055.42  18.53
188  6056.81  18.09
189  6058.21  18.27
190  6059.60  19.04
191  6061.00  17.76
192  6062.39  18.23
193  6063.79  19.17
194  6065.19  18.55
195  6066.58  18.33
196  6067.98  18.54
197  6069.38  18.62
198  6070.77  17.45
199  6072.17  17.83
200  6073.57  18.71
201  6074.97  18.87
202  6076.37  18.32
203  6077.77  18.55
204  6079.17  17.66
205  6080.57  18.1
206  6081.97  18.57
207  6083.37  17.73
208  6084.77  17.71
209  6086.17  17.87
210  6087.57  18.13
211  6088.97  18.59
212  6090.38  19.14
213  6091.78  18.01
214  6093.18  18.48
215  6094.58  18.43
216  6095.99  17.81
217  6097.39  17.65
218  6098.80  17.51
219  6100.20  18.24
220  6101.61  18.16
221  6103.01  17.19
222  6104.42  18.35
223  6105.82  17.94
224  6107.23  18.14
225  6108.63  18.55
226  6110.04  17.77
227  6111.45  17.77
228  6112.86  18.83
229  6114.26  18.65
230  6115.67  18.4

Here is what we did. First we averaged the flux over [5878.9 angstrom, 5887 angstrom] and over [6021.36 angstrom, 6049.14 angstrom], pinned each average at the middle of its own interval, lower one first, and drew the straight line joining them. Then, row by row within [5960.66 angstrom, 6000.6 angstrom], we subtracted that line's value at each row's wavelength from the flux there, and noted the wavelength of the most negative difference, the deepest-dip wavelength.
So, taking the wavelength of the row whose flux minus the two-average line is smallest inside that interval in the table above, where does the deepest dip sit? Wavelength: 5979.21 angstrom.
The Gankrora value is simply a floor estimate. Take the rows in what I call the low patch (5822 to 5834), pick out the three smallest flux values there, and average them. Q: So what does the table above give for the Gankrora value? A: 18.4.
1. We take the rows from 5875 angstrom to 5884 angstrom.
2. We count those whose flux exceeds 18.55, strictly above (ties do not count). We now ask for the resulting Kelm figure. 6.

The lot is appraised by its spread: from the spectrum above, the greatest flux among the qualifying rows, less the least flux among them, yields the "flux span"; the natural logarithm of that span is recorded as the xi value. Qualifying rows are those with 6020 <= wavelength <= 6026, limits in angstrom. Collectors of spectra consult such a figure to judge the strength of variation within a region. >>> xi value 0.3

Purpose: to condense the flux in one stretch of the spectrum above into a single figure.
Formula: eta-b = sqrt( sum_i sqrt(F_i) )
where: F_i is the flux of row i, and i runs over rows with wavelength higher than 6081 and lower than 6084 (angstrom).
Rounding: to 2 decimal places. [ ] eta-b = 2.92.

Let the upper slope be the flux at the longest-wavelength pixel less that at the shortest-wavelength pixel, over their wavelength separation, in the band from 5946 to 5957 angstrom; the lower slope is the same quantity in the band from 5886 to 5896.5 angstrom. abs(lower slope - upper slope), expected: 0.20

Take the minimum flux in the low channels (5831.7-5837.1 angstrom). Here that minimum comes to 18.85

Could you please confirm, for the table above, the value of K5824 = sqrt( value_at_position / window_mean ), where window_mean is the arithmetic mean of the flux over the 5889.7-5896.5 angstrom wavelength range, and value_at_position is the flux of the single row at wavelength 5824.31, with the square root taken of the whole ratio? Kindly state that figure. 1.08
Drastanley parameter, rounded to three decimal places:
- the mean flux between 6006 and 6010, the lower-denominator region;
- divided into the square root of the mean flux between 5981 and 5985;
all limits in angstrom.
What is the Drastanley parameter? 0.232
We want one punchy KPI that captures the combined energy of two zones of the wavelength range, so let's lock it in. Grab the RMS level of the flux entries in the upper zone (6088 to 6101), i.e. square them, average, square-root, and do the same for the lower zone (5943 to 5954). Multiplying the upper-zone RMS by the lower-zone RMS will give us 339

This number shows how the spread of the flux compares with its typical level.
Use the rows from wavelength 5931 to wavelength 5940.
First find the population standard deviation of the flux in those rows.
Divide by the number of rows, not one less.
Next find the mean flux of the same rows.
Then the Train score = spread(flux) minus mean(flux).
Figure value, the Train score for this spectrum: -18.3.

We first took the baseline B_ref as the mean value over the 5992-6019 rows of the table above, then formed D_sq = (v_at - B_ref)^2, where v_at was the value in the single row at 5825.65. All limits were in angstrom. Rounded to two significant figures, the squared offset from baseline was 2.0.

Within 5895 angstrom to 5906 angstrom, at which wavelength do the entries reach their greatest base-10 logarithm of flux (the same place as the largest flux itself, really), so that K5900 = 5901.25 angstrom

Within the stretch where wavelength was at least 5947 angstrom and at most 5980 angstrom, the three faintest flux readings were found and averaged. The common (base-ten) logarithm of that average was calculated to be 1.25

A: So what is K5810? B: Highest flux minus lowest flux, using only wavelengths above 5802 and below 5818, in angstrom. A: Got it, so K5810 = 3.3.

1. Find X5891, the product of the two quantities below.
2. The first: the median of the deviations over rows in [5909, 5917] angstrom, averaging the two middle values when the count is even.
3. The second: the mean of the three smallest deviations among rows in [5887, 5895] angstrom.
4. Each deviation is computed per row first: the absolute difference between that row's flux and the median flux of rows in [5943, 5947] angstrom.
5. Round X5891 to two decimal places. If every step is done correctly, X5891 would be 0.46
